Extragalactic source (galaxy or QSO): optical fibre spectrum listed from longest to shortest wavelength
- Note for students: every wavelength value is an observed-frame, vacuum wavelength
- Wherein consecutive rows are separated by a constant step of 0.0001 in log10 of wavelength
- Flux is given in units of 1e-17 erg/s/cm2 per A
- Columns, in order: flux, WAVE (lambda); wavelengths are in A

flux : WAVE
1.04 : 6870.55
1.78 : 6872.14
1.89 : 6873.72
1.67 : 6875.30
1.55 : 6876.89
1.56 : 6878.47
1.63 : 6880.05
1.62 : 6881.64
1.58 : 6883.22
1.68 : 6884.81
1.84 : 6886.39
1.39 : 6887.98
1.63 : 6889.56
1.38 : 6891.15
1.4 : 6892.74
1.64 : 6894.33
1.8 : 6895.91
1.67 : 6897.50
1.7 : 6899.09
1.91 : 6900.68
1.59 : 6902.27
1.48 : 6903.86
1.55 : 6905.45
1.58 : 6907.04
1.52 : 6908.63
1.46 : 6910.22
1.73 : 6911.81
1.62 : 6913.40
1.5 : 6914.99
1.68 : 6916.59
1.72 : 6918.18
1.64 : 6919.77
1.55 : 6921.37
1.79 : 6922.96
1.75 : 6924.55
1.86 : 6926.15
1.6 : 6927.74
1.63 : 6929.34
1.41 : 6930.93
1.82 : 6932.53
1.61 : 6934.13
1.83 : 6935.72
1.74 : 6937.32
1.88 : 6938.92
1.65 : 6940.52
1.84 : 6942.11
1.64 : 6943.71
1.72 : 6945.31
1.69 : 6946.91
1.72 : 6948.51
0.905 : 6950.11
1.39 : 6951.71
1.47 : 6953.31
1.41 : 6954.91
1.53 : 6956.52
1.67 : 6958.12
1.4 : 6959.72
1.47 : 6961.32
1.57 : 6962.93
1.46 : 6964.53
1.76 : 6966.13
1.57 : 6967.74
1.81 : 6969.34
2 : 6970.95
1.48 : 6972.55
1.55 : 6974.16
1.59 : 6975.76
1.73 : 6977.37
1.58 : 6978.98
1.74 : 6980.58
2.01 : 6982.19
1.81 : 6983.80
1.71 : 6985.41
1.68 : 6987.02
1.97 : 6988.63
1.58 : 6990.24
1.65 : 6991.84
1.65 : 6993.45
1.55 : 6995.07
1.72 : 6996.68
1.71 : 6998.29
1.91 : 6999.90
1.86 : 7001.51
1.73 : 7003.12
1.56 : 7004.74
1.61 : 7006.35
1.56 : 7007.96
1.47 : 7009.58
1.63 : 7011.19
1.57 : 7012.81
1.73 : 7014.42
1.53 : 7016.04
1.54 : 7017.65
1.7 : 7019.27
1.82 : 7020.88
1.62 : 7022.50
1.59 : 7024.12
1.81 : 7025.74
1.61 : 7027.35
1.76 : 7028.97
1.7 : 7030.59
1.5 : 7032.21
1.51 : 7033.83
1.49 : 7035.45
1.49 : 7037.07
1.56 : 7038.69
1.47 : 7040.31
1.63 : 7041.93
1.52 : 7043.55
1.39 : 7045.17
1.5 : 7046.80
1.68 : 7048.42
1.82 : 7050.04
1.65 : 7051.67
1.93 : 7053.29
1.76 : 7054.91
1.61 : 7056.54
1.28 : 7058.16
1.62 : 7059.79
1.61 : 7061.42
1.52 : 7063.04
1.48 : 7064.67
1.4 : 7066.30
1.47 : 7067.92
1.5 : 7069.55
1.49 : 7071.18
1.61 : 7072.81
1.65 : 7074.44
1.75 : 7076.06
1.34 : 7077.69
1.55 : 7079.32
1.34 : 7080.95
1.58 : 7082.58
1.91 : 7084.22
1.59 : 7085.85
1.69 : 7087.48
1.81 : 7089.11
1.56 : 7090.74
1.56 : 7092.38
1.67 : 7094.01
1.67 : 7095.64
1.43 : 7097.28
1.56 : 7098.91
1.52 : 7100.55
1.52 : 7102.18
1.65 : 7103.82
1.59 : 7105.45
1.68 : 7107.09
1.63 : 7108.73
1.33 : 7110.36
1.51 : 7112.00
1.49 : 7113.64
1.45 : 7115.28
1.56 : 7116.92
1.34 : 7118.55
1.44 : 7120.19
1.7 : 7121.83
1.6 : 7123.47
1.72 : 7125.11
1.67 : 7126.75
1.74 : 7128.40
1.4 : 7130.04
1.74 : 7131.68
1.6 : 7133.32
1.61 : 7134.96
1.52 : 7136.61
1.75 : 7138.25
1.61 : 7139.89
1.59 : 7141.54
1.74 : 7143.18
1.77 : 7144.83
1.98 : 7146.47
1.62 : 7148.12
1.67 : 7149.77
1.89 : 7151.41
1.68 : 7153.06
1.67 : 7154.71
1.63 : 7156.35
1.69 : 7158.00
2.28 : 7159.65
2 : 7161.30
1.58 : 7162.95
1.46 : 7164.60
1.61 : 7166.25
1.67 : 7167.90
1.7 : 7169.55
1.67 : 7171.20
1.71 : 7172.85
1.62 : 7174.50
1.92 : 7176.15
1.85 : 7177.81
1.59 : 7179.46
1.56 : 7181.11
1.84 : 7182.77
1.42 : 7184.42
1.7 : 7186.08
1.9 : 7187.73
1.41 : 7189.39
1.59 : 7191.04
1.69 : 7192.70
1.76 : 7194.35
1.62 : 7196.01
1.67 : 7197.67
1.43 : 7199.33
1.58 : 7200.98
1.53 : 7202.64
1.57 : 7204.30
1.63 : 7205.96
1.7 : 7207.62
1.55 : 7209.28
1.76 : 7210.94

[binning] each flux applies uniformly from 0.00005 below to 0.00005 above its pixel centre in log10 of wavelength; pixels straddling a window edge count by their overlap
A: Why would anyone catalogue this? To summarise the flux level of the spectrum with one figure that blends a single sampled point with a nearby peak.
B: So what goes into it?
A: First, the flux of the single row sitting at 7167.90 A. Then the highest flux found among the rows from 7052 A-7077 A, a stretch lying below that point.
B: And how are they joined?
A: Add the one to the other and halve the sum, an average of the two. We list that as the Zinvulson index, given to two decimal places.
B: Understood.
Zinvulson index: 1.80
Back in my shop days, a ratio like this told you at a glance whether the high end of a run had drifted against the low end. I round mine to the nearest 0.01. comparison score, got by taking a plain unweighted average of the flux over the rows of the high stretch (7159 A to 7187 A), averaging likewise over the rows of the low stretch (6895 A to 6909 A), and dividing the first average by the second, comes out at 1.04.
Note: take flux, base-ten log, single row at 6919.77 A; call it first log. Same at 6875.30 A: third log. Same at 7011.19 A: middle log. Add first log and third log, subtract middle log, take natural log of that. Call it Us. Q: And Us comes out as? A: -1.49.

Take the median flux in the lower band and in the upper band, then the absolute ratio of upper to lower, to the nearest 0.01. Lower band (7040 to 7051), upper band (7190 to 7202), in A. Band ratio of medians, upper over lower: 1.07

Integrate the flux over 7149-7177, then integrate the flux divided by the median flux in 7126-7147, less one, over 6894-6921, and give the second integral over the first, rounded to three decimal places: -0.012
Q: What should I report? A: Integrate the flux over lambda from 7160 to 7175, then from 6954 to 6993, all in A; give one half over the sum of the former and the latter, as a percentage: 0.56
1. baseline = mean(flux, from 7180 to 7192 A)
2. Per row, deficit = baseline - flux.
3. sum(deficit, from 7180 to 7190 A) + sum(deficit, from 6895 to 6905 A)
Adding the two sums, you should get -0.4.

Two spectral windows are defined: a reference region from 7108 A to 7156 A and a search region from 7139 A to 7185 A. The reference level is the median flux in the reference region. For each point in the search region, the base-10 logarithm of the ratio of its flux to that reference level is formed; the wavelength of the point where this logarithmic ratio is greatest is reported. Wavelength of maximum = 7159.65 A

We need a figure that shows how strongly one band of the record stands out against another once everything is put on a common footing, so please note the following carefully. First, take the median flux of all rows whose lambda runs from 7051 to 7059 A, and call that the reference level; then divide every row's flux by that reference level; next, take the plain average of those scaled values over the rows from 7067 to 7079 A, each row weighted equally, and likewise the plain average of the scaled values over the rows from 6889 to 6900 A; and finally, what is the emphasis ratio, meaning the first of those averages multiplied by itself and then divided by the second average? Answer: 0.90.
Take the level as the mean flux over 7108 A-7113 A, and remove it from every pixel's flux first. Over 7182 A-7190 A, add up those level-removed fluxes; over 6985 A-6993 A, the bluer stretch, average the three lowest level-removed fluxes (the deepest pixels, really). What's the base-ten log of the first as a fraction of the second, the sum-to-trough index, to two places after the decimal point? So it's 0.75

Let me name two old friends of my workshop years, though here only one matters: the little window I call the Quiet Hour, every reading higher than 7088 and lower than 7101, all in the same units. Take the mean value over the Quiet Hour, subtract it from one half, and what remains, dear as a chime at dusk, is -1.10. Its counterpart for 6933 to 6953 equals -1.13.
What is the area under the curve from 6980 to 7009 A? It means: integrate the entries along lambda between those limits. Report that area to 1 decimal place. 49.9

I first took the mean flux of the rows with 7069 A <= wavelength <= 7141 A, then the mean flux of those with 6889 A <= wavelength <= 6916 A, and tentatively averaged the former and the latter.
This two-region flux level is 1.59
